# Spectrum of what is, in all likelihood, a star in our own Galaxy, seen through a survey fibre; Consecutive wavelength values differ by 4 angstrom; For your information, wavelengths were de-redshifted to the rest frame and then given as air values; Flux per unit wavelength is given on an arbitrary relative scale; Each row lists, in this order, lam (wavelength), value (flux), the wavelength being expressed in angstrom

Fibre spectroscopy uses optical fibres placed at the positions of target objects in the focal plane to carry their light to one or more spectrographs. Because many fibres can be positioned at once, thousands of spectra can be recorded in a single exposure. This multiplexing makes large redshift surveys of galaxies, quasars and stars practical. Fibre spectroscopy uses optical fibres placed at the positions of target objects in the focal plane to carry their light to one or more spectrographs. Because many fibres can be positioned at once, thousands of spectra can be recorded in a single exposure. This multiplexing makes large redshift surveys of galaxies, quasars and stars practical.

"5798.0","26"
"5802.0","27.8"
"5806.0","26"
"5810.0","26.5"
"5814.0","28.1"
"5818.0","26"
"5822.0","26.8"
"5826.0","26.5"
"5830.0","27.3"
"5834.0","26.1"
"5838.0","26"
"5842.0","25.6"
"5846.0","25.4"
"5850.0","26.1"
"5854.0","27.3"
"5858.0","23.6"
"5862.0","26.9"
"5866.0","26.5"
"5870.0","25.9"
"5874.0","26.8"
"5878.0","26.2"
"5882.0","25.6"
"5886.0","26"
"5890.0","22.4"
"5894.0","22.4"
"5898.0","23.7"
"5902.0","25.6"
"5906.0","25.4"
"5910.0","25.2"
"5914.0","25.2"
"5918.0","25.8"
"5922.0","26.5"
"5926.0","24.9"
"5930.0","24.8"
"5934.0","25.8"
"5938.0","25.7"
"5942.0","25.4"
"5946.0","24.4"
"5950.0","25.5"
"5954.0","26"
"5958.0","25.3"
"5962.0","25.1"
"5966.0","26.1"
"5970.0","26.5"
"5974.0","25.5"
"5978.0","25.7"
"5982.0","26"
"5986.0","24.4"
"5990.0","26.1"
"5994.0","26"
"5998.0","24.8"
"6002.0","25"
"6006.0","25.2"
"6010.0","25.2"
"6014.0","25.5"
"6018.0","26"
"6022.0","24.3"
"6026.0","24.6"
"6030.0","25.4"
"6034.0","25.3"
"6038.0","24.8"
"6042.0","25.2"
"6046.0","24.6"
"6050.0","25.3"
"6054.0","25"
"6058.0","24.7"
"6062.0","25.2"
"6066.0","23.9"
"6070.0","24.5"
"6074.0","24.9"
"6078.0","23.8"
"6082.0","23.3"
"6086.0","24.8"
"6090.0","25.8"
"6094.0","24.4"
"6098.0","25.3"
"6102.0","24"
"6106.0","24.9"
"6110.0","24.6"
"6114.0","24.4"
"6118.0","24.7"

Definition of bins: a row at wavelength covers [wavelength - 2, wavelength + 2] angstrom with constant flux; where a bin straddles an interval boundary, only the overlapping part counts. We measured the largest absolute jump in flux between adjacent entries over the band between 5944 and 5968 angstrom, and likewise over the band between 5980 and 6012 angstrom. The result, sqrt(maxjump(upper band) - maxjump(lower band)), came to 0.8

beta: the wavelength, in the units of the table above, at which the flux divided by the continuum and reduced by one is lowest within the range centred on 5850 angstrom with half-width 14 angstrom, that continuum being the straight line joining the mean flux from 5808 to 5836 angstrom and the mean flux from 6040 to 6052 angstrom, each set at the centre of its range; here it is 5858.0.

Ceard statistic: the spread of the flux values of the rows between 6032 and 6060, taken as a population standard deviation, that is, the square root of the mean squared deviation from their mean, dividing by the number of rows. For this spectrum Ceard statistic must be 0.27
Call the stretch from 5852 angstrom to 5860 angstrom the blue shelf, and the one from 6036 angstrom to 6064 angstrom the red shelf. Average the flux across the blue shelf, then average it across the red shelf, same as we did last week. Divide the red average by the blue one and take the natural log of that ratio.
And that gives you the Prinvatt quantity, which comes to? -0.019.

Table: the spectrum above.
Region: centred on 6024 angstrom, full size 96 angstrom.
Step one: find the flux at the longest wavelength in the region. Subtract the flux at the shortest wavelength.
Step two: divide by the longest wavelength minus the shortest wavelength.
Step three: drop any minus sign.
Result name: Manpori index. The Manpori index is 0.013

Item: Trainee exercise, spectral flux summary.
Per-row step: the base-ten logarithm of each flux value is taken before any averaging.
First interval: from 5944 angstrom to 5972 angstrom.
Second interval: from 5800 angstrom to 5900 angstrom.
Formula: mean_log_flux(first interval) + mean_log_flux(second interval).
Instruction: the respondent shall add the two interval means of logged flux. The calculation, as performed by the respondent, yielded 2.82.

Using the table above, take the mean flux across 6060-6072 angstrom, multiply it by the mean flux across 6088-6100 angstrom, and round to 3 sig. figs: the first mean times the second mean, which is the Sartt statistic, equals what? 617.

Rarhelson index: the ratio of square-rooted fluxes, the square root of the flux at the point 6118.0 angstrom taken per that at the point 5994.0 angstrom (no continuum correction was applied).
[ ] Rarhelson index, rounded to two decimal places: 0.97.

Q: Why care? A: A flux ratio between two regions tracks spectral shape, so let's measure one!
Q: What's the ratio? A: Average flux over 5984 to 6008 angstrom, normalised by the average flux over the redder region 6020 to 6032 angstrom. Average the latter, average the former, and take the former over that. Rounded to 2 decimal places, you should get 1.02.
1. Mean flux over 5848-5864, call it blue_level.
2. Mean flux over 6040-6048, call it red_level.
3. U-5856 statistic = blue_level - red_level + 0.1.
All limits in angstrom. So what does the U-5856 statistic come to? 1.2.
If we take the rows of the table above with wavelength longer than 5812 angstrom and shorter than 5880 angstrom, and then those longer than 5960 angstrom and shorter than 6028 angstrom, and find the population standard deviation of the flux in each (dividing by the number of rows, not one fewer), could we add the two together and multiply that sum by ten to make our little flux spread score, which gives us 15.8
